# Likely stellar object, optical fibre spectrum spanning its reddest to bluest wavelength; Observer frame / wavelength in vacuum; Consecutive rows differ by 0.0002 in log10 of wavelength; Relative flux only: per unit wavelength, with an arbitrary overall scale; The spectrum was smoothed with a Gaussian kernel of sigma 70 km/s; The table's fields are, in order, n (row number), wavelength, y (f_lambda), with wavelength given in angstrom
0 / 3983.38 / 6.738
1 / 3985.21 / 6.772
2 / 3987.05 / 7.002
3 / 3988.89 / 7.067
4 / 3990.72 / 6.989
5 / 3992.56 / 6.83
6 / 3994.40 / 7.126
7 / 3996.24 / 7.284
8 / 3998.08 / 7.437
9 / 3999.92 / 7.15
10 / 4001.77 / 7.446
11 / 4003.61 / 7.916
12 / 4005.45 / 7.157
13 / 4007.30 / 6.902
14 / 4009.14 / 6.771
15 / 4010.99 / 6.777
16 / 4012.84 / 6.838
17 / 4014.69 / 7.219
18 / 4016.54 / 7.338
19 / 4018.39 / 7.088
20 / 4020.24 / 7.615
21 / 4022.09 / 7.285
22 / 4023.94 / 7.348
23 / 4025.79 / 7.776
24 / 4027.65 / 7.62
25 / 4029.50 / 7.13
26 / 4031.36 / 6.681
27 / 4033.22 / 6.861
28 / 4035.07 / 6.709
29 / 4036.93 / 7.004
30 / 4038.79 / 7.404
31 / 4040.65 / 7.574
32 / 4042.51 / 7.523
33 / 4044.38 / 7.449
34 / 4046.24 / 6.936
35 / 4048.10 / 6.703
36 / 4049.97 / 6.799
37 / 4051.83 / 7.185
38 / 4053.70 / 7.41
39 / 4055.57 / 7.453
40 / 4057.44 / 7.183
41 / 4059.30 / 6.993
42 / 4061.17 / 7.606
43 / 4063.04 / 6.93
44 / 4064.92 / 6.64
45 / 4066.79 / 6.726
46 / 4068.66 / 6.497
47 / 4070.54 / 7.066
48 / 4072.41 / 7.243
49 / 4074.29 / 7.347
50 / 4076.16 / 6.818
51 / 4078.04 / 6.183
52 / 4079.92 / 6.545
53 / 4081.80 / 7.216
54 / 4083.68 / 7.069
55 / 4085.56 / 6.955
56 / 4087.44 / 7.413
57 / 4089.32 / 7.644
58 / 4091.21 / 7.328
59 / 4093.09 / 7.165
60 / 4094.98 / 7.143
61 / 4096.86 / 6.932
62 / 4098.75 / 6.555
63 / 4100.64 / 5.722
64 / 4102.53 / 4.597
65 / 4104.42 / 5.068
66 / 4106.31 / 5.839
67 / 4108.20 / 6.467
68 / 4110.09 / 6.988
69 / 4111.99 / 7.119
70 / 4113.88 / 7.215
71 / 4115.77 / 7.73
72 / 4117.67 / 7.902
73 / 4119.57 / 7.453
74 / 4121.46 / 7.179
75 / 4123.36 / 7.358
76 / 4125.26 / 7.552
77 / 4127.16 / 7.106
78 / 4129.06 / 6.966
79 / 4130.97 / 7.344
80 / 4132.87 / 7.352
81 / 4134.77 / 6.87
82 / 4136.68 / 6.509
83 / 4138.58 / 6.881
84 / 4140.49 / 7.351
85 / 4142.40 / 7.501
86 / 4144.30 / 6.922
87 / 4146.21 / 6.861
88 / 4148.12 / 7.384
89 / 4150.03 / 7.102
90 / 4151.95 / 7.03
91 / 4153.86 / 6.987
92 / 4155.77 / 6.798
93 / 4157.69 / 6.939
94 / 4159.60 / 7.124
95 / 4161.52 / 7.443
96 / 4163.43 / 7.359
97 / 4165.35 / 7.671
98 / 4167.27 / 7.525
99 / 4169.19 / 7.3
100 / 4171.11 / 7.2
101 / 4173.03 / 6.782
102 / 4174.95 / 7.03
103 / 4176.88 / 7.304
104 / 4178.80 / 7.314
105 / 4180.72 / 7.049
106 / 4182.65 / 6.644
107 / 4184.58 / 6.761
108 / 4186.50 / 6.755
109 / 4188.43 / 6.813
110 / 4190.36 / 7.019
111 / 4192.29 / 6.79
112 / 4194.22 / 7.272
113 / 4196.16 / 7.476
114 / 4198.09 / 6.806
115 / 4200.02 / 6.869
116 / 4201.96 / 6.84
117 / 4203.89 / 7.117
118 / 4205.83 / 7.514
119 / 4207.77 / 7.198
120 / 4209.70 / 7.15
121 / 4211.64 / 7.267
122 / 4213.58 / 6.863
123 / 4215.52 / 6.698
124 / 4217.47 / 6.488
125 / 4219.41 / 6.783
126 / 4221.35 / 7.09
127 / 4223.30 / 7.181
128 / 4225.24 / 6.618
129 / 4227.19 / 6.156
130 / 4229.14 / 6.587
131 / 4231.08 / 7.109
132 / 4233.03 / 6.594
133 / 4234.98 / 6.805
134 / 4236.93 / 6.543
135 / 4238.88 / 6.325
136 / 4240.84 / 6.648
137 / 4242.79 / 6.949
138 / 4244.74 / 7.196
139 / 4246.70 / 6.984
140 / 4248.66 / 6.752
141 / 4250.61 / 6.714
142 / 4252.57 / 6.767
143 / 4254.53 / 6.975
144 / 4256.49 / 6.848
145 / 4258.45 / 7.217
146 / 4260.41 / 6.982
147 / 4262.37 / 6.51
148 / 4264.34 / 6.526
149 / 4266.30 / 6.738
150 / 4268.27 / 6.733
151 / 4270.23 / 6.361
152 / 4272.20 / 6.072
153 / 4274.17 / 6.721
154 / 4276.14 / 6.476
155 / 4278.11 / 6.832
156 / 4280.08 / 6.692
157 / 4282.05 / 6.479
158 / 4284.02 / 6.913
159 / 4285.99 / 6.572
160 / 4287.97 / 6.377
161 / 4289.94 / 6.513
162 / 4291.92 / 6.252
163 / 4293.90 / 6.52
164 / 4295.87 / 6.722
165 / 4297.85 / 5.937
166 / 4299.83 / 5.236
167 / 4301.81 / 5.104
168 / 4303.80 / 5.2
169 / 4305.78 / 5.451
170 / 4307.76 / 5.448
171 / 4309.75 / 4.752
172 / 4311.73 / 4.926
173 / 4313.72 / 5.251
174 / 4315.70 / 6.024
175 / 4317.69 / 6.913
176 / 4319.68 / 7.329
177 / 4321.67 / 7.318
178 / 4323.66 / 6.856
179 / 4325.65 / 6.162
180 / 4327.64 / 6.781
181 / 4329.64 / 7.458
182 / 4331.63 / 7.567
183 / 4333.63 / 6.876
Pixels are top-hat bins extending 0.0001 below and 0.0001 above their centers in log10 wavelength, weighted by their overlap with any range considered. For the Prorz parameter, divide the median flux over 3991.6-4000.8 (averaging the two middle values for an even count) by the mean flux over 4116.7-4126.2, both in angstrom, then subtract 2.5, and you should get -1.55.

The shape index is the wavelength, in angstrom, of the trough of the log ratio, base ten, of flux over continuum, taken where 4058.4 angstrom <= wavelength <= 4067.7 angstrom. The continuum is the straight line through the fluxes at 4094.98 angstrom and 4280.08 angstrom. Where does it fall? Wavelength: 4064.92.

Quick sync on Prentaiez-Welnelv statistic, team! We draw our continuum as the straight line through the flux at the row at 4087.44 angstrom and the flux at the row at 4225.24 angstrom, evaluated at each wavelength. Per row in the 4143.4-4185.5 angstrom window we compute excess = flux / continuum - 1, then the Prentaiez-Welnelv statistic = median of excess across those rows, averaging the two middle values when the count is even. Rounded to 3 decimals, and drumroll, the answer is 0.018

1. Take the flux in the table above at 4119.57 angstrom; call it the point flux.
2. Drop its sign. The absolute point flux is 7.5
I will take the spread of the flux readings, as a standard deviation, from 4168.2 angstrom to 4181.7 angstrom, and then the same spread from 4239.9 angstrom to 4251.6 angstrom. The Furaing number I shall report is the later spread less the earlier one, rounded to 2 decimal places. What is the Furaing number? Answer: 0.01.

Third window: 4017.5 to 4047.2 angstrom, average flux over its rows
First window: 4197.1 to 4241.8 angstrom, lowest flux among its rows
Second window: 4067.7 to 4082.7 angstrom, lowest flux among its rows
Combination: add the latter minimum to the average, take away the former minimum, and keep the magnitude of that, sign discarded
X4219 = 7.3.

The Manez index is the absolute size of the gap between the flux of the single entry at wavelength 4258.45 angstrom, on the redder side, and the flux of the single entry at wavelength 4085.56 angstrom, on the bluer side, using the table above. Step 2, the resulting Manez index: 0.3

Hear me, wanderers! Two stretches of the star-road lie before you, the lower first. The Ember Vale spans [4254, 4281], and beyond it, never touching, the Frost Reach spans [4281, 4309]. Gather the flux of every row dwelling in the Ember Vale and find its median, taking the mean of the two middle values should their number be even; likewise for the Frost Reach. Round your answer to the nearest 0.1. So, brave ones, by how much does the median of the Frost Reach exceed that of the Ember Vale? -0.4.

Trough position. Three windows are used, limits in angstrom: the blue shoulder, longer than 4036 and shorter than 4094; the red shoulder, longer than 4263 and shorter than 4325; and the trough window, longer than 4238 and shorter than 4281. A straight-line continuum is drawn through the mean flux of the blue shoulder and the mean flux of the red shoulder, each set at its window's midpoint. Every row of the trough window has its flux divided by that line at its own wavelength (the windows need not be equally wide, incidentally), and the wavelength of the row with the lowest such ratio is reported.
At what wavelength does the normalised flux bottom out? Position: 4272.20 angstrom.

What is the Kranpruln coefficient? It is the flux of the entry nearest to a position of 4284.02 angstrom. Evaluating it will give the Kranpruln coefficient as 6.913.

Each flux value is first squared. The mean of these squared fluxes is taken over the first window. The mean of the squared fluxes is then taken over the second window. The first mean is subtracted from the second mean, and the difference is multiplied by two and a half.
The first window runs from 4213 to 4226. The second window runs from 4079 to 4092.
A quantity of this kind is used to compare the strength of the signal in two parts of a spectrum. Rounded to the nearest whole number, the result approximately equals 12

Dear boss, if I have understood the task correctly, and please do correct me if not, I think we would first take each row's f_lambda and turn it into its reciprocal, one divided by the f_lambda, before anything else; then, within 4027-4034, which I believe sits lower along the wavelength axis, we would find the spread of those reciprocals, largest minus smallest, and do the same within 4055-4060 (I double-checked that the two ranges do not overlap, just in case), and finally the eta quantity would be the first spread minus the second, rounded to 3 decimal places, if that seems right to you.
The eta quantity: 0.010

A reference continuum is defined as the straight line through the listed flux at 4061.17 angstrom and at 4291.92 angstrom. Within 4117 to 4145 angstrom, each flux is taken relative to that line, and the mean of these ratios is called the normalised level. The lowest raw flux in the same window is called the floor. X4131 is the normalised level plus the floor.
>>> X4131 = 7.51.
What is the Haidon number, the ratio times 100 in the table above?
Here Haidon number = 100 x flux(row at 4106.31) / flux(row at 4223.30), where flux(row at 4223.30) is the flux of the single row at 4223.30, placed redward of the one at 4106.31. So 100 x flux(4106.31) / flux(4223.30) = 81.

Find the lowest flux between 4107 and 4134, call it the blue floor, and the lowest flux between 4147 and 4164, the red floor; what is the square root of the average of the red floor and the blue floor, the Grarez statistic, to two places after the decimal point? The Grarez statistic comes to 2.58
